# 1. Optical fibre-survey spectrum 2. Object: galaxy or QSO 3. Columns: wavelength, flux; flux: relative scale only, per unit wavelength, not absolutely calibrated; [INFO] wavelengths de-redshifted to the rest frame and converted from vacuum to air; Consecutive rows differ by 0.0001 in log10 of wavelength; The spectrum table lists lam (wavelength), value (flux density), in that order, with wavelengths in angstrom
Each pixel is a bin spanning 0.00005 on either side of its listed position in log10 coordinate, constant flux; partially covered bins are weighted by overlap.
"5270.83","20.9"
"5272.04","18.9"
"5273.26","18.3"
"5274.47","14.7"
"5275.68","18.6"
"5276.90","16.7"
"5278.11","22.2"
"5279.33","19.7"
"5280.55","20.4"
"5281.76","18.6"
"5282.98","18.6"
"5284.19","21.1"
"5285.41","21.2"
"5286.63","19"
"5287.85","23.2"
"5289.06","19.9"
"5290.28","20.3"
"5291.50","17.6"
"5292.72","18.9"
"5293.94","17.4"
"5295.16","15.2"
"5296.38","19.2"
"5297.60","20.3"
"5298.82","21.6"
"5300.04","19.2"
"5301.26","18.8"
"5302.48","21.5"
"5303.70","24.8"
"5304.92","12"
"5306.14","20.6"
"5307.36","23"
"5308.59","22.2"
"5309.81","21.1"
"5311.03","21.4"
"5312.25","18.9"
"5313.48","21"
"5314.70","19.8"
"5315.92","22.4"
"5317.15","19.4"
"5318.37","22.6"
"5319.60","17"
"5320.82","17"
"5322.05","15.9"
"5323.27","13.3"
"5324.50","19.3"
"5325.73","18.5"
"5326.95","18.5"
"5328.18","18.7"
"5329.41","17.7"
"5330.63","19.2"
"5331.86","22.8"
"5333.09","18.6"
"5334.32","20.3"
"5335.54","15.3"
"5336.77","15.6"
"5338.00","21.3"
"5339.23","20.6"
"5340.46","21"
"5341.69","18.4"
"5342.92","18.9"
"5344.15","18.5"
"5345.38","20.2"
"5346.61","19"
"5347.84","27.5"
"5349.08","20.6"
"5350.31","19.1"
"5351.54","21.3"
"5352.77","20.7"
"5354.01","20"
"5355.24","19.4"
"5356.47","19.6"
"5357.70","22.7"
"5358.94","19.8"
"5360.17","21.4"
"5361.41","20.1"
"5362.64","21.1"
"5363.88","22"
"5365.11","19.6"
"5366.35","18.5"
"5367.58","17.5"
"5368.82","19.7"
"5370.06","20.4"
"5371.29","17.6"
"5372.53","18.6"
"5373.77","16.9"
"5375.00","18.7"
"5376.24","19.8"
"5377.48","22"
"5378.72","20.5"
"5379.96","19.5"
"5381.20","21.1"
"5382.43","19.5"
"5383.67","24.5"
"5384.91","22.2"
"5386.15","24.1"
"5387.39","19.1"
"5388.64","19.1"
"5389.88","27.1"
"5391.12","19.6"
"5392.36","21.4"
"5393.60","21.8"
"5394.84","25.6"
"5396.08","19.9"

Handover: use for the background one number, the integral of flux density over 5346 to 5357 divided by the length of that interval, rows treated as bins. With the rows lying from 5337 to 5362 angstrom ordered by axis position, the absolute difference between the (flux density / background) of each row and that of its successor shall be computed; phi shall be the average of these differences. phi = 0.095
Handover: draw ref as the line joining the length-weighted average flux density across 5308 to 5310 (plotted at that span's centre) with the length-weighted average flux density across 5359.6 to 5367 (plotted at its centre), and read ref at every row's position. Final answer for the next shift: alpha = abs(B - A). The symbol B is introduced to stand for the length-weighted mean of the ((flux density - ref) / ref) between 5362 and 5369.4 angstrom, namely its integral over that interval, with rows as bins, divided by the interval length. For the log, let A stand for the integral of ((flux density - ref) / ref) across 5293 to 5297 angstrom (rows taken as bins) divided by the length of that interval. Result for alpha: 0.182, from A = -0.21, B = -0.03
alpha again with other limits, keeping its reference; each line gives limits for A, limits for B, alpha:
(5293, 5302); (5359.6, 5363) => 0.163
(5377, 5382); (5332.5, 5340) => 0.149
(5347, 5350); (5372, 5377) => 0.190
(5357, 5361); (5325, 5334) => 0.130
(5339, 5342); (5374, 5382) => 0.045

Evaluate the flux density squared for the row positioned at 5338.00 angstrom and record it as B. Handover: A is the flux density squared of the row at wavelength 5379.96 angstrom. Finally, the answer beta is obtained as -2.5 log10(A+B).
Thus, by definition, -7.30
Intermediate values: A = 380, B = 454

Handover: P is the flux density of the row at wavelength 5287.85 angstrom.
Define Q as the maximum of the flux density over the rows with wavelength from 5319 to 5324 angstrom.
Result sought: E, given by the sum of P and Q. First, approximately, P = 23.2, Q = 17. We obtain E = 40.2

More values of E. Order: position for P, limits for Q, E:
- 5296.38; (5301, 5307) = 44.0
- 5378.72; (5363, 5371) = 42.5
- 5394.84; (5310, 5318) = 48.0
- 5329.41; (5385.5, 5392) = 44.8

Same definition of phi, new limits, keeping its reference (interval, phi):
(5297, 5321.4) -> 0.142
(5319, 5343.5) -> 0.096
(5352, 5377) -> 0.071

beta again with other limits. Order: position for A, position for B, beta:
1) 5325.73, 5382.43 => -7.15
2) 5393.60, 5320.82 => -7.21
